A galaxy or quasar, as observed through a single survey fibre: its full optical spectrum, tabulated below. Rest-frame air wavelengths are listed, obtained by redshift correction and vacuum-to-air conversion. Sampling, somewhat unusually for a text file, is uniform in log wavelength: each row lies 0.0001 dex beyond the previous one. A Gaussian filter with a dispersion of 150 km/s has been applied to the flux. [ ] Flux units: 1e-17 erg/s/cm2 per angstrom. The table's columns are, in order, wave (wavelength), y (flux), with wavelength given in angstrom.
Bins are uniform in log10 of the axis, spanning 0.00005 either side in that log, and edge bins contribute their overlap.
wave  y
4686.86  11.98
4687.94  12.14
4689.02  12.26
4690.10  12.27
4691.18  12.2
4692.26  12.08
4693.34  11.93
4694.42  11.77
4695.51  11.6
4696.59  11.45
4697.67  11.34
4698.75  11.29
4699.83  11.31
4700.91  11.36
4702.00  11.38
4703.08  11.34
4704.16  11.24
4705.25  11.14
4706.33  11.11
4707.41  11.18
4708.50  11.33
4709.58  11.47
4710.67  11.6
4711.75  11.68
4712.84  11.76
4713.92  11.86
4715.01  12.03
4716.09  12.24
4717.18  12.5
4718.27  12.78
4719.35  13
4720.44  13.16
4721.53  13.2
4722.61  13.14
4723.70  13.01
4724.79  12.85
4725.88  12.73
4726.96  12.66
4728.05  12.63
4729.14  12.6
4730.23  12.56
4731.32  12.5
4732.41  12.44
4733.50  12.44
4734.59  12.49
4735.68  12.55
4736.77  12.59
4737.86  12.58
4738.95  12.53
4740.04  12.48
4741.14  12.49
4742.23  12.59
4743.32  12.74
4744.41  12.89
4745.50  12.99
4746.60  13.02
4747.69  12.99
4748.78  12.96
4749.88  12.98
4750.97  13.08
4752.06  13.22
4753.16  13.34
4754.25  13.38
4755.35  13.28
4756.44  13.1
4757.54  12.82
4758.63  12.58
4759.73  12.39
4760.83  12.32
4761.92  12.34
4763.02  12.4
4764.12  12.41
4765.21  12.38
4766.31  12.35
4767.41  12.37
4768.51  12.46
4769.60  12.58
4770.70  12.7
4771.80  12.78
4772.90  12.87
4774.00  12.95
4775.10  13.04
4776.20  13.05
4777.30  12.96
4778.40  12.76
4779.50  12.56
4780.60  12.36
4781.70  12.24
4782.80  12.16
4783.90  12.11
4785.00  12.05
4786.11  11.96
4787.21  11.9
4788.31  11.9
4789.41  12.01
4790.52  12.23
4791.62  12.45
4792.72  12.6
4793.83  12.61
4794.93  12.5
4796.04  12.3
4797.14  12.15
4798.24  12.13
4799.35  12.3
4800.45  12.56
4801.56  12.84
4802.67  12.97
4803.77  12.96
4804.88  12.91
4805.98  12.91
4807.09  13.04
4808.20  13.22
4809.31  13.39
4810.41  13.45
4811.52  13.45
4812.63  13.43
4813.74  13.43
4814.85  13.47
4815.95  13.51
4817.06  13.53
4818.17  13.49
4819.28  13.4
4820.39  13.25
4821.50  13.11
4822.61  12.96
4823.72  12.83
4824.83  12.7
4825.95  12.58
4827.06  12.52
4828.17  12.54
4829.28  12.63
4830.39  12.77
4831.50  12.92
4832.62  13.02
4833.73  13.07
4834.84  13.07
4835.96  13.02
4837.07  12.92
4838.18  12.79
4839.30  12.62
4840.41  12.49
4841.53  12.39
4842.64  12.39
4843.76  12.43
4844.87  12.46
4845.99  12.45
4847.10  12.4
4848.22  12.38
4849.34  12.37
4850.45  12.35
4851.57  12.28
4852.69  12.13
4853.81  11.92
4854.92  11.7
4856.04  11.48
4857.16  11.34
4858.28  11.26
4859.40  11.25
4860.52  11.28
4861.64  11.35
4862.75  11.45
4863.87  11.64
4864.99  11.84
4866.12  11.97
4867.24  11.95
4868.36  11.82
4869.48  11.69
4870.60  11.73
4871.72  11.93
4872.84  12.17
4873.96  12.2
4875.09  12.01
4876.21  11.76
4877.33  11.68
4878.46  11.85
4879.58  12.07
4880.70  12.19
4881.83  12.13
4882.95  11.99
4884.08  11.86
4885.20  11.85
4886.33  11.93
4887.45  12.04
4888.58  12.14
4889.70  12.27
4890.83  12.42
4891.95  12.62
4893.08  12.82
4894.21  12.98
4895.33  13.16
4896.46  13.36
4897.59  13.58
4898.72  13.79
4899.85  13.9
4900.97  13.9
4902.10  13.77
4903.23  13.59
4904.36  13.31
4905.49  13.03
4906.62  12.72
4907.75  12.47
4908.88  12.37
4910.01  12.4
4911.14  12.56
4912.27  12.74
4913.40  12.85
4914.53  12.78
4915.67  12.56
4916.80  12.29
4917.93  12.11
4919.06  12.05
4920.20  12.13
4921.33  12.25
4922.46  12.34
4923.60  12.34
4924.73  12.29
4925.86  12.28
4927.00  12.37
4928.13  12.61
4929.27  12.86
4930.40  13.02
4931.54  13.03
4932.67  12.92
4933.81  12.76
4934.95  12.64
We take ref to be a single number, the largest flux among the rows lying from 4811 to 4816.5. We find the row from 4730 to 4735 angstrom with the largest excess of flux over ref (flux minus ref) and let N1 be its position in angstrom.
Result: 4730.23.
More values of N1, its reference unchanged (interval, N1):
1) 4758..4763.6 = 4758.63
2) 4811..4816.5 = 4815.95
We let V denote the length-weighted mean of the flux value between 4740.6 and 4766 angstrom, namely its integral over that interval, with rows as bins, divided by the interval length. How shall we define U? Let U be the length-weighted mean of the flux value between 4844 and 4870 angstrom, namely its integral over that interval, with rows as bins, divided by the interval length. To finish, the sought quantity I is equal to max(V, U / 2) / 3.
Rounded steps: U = 11.9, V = 12.8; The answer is 4.27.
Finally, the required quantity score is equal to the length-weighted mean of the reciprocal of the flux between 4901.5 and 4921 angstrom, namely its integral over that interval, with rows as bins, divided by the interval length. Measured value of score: 0.0789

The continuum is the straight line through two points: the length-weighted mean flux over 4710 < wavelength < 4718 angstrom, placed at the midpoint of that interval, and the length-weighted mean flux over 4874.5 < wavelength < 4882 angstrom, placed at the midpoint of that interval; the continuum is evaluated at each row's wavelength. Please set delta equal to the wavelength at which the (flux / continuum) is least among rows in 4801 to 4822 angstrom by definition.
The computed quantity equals 4801.56 angstrom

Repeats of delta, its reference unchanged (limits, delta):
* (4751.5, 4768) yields 4760.83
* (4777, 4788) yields 4787.21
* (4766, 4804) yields 4787.21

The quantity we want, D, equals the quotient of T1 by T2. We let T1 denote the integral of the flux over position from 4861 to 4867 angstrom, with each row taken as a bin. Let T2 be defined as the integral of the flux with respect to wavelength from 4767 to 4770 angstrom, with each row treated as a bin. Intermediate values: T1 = 70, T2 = 37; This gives 1.9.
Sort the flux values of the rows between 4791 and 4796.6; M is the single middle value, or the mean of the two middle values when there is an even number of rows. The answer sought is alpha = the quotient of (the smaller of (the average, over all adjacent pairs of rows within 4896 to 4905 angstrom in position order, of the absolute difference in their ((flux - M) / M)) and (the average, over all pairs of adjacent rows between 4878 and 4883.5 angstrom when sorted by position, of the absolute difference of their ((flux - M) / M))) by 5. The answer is 0.0022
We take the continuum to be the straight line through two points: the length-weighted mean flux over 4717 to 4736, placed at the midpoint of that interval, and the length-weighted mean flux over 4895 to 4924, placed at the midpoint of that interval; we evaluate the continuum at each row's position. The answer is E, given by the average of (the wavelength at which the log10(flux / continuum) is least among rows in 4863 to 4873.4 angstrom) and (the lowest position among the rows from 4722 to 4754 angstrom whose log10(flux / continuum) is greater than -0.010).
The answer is 4793.2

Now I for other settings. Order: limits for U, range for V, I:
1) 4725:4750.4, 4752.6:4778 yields 4.24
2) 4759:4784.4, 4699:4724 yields 3.98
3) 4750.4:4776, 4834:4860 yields 4.09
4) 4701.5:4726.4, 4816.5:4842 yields 4.30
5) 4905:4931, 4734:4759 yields 4.29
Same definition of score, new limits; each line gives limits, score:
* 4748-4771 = 0.0786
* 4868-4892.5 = 0.0833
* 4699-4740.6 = 0.0823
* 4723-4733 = 0.0789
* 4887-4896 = 0.0796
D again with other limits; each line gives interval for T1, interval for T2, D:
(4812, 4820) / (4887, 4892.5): 1.6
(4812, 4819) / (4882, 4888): 1.3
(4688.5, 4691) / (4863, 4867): 0.7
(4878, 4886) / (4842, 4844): 3.9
